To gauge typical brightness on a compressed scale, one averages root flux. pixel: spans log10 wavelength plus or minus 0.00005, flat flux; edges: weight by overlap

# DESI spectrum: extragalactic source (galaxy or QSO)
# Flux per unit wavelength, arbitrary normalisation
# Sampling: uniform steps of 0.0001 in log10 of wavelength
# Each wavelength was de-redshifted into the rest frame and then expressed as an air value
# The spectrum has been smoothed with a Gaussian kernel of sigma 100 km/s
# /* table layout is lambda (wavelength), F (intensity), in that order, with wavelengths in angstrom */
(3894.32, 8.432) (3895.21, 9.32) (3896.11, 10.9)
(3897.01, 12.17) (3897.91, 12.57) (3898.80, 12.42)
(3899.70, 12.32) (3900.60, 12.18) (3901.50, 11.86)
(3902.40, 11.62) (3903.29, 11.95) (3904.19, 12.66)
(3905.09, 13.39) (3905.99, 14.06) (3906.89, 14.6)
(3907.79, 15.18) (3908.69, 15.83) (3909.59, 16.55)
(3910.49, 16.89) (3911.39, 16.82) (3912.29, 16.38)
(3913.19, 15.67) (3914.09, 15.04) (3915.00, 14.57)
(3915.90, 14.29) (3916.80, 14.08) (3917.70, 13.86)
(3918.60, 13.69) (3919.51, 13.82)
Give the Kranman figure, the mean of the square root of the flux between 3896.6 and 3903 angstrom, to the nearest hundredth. 3.49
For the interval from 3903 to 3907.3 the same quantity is 3.65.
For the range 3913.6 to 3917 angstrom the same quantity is 3.81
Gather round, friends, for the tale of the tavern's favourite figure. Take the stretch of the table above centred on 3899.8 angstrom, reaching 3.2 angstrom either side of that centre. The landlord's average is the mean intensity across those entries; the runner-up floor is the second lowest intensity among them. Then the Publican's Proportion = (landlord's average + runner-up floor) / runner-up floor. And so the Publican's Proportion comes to 2.026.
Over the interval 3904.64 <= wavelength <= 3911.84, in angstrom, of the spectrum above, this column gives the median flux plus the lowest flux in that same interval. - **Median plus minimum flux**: 29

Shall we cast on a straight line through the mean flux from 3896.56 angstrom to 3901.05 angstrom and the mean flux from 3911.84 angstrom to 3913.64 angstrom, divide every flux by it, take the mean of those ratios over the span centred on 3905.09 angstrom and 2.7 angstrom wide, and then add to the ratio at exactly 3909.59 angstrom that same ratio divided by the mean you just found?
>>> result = 2.23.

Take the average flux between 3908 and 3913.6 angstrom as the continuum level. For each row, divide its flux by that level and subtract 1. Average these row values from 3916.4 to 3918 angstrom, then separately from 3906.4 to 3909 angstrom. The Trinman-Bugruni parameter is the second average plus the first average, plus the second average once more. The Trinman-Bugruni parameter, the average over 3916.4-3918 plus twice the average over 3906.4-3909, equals -0.29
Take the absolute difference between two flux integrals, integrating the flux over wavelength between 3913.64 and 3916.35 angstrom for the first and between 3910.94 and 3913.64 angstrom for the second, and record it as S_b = 4.4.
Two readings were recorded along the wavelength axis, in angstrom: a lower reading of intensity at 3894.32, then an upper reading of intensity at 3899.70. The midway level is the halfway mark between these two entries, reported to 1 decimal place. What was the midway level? 10.4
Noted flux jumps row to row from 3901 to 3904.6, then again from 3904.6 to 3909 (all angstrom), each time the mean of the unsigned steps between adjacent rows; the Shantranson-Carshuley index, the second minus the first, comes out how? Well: 0.18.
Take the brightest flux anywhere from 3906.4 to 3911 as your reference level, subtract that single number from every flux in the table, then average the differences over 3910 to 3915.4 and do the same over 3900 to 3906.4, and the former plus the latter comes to -5.4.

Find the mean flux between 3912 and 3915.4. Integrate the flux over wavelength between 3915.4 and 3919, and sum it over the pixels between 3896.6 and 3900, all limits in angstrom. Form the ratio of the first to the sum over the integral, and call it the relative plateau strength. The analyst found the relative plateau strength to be 15.7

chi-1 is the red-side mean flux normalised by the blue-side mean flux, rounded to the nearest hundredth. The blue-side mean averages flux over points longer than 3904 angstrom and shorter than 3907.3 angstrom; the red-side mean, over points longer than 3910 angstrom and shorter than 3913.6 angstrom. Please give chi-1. 1.20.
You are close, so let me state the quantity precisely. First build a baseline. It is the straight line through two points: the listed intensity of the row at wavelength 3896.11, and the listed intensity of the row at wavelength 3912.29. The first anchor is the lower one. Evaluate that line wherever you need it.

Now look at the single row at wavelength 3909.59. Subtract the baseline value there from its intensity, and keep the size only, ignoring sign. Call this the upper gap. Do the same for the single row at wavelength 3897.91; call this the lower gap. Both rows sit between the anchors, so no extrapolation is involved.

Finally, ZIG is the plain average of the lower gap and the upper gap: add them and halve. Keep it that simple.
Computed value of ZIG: 1.07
